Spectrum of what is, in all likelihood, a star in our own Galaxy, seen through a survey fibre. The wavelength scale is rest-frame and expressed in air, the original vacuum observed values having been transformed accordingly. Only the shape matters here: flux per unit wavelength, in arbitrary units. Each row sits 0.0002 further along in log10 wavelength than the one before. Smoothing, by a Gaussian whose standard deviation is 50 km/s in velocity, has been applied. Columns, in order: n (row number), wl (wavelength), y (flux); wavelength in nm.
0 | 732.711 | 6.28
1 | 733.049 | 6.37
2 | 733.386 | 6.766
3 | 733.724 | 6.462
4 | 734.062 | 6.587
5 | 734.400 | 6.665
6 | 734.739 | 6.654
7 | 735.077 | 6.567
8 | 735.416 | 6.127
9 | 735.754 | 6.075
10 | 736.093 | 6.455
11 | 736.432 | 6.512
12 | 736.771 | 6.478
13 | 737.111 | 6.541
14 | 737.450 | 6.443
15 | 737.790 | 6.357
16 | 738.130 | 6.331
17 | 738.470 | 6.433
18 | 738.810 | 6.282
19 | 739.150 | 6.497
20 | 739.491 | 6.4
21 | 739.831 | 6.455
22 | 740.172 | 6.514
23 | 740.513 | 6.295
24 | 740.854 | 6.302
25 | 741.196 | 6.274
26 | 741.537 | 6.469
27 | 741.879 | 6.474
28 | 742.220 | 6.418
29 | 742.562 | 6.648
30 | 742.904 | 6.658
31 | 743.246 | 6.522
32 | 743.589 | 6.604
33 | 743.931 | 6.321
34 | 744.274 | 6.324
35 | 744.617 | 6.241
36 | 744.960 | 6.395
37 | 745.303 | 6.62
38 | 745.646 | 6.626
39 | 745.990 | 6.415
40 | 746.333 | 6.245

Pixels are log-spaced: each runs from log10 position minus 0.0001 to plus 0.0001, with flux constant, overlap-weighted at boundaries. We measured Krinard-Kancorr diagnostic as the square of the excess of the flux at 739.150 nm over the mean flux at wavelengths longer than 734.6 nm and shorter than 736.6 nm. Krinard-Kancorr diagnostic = 0.010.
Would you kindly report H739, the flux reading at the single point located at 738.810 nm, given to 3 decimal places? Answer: 6.282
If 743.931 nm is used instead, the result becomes 6.321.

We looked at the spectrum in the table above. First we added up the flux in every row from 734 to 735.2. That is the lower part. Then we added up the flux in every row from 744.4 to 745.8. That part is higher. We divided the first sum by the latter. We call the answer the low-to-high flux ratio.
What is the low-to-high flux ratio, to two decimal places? 1.02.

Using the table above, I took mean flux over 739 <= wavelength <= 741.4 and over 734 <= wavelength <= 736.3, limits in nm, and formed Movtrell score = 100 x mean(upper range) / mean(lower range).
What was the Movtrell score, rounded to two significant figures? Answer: 99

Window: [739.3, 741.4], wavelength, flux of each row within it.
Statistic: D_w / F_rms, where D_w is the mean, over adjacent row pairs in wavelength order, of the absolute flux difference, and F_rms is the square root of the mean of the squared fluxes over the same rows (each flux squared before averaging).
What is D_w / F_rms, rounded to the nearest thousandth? 0.012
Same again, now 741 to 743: 0.015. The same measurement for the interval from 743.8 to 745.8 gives 0.015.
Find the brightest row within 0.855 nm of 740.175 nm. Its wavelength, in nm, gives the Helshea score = 740.172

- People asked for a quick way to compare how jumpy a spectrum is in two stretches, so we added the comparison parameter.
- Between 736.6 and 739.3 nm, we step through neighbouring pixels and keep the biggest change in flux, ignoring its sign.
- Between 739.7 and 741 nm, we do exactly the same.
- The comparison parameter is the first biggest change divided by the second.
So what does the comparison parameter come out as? 1.0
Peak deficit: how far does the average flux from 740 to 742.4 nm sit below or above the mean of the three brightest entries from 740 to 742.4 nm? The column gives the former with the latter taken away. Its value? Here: -0.093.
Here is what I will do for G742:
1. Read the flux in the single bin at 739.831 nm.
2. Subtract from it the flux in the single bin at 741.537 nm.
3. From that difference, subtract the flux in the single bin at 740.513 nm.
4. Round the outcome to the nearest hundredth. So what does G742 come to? -6.31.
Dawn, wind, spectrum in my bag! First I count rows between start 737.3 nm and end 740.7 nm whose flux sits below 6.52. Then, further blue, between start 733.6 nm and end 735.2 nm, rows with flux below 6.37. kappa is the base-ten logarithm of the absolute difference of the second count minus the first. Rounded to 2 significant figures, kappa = 1.0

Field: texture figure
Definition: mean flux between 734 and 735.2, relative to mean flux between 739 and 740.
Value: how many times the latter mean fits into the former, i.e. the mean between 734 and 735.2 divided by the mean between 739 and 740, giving 1.03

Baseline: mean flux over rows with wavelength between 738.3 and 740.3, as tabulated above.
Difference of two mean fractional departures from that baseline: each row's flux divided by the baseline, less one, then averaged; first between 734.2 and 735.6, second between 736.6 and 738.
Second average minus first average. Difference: -0.008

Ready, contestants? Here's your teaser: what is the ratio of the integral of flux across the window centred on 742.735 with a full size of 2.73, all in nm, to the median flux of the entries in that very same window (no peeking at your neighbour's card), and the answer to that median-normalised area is 2.74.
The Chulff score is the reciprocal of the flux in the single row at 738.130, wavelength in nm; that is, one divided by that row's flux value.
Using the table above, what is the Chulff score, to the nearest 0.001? 0.158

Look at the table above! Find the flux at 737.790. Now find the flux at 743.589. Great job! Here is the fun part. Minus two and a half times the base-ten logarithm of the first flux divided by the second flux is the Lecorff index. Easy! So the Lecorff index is 0.041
